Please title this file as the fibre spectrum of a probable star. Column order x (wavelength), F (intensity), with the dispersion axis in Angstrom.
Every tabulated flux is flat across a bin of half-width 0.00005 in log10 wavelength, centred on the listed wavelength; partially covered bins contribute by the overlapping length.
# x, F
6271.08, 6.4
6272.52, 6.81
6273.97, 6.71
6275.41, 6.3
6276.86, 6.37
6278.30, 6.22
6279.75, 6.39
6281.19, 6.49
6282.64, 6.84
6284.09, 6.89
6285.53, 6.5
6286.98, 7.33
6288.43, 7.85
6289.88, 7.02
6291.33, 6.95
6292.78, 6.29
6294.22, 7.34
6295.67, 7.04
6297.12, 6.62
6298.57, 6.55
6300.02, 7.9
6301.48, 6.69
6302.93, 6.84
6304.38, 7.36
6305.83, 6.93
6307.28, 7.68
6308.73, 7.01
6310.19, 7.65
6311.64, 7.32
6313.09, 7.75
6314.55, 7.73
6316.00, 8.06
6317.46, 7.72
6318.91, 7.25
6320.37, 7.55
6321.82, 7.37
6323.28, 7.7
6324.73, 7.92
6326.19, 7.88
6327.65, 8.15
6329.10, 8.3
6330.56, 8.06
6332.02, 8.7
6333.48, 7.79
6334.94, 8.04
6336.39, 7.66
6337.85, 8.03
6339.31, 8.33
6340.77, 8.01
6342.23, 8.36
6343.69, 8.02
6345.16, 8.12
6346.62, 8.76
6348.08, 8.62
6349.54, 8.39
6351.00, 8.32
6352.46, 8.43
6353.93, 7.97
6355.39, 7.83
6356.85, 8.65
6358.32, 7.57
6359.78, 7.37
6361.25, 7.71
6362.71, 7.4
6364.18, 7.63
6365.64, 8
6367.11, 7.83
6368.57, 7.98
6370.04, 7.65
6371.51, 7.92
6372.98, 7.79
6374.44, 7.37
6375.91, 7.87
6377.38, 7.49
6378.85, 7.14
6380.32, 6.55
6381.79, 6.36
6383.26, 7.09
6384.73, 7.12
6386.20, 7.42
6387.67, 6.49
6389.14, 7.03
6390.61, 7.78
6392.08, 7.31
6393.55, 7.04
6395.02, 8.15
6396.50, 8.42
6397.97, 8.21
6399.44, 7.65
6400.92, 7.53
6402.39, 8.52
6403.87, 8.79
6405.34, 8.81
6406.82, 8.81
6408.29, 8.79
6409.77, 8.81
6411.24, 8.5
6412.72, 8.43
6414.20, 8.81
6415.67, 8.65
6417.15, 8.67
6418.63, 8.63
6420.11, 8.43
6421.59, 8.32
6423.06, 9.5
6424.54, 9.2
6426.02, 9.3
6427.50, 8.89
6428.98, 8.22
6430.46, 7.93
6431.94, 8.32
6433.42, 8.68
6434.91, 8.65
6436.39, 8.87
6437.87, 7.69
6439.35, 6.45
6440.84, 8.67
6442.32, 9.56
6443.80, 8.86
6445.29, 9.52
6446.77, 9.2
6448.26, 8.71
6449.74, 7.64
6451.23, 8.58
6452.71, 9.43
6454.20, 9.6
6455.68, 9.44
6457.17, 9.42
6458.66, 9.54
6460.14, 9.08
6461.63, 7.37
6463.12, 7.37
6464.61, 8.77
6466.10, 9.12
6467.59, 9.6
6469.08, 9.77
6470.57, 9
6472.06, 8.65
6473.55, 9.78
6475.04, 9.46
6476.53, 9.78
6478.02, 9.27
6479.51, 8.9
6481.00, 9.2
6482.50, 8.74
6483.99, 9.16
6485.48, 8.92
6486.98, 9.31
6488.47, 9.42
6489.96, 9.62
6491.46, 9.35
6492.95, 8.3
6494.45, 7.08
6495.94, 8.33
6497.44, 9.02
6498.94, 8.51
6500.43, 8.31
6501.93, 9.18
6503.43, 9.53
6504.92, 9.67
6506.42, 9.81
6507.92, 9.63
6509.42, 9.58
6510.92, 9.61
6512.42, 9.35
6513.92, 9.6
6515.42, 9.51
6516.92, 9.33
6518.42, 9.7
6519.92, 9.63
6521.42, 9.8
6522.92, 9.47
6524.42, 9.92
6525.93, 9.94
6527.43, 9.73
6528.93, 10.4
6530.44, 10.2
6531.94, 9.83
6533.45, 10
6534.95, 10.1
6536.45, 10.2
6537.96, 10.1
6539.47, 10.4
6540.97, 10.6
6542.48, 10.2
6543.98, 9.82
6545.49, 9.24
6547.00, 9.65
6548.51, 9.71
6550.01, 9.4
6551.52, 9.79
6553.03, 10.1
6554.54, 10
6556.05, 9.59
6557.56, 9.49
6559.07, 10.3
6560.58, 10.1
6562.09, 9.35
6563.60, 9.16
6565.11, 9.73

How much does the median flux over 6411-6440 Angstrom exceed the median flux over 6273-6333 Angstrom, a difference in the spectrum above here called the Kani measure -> 1.32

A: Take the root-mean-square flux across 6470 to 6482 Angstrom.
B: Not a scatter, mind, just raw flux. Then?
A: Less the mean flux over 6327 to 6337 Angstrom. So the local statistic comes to 1.2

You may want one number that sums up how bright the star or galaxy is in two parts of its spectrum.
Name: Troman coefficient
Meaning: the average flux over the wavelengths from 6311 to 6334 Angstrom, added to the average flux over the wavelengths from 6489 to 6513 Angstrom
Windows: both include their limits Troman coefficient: 16.9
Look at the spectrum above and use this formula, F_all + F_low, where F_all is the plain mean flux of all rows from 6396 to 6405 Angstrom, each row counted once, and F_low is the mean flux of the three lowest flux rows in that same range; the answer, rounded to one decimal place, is 16.0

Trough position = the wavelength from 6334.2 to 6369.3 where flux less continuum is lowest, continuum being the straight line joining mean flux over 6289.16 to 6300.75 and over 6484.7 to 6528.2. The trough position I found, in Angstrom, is 6362.71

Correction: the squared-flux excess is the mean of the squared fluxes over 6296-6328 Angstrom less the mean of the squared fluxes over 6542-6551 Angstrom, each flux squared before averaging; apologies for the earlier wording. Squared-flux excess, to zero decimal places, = -38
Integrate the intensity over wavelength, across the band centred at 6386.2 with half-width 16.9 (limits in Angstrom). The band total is 253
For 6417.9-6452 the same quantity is 293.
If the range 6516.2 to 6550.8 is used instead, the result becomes 342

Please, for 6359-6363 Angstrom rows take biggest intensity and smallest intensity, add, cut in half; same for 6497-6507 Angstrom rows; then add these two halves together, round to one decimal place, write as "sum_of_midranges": 16.6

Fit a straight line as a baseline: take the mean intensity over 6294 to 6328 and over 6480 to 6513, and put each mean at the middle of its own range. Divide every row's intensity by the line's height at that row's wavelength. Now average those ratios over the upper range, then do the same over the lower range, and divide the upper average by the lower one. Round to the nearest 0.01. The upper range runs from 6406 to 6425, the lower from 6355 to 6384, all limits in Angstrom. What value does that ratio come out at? 1.10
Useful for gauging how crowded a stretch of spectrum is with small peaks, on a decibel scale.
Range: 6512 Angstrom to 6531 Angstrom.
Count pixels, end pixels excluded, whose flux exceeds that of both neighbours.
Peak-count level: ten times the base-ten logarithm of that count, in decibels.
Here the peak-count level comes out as 7.0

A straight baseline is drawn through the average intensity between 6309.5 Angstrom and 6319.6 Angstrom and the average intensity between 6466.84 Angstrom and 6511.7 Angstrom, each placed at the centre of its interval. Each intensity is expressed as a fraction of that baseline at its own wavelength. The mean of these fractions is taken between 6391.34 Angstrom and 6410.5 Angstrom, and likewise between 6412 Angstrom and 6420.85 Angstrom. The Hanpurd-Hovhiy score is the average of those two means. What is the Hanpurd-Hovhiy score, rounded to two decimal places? 0.99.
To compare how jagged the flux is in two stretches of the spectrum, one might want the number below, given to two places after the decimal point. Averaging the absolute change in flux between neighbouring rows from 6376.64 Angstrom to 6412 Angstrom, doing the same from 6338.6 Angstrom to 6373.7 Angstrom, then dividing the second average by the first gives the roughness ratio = 0.81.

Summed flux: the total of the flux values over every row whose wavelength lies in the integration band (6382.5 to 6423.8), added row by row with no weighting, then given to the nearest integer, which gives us 228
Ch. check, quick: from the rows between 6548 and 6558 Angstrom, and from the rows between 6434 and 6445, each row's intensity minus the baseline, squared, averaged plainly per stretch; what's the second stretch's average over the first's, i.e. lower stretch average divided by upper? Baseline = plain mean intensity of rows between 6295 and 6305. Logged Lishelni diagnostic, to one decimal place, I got 0.4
